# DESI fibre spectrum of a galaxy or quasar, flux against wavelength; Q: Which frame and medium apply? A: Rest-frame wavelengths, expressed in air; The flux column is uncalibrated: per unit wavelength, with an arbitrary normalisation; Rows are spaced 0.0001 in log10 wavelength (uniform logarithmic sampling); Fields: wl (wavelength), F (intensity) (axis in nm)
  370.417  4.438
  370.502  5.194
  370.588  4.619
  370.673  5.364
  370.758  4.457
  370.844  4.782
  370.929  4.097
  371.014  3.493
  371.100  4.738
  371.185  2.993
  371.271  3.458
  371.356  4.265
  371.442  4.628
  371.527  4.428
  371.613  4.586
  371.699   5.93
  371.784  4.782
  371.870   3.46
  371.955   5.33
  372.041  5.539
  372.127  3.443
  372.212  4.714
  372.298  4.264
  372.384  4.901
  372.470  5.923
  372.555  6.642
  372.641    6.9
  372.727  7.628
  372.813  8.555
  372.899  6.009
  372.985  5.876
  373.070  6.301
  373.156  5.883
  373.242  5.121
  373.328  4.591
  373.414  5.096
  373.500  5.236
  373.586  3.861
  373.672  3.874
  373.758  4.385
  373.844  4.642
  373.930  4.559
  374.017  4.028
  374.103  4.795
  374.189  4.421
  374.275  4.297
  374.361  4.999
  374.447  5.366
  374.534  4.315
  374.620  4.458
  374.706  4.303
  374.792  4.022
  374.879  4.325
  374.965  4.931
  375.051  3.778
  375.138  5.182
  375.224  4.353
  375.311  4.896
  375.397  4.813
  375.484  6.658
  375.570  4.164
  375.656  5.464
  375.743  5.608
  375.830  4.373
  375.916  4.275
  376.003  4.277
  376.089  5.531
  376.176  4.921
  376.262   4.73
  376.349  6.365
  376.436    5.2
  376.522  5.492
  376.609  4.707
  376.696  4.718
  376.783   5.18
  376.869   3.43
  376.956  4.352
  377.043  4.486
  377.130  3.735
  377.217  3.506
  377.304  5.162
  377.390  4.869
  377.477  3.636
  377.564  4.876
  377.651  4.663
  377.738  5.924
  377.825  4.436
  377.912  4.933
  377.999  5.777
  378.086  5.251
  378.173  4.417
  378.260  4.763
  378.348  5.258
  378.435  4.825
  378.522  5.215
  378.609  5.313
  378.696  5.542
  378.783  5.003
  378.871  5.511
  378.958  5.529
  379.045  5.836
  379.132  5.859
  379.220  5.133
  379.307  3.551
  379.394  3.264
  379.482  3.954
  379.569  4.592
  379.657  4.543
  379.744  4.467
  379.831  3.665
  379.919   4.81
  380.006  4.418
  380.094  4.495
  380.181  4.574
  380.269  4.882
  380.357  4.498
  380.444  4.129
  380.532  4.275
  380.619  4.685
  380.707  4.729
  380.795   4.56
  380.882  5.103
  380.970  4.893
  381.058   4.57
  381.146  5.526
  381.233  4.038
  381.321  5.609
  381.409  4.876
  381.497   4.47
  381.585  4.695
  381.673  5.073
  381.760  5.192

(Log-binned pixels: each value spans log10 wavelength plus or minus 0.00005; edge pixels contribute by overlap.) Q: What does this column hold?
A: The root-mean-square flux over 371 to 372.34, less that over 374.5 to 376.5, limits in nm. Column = -0.4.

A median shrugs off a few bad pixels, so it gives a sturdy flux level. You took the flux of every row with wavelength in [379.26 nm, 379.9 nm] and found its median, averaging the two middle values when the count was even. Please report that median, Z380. 4.0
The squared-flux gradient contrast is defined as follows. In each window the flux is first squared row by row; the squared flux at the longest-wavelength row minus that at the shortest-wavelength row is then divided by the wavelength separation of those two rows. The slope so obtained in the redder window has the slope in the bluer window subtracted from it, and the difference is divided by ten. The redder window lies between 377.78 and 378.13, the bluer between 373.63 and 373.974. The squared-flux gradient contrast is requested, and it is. 1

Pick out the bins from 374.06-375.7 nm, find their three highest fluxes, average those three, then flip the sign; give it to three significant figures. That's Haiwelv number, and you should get -5.83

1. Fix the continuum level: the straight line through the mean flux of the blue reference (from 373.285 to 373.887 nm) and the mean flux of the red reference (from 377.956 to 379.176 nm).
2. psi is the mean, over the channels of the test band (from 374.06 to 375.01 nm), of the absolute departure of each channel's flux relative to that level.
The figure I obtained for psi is 0.4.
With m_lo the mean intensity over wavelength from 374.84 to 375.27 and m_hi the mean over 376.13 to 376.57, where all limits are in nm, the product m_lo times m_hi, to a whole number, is 24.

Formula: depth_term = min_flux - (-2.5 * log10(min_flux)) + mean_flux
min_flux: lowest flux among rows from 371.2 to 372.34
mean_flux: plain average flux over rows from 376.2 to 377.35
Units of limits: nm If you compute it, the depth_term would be 9.5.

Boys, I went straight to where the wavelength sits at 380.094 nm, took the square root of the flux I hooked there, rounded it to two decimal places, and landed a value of 2.12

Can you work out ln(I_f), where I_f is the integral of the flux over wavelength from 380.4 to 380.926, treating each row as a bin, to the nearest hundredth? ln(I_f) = 0.88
